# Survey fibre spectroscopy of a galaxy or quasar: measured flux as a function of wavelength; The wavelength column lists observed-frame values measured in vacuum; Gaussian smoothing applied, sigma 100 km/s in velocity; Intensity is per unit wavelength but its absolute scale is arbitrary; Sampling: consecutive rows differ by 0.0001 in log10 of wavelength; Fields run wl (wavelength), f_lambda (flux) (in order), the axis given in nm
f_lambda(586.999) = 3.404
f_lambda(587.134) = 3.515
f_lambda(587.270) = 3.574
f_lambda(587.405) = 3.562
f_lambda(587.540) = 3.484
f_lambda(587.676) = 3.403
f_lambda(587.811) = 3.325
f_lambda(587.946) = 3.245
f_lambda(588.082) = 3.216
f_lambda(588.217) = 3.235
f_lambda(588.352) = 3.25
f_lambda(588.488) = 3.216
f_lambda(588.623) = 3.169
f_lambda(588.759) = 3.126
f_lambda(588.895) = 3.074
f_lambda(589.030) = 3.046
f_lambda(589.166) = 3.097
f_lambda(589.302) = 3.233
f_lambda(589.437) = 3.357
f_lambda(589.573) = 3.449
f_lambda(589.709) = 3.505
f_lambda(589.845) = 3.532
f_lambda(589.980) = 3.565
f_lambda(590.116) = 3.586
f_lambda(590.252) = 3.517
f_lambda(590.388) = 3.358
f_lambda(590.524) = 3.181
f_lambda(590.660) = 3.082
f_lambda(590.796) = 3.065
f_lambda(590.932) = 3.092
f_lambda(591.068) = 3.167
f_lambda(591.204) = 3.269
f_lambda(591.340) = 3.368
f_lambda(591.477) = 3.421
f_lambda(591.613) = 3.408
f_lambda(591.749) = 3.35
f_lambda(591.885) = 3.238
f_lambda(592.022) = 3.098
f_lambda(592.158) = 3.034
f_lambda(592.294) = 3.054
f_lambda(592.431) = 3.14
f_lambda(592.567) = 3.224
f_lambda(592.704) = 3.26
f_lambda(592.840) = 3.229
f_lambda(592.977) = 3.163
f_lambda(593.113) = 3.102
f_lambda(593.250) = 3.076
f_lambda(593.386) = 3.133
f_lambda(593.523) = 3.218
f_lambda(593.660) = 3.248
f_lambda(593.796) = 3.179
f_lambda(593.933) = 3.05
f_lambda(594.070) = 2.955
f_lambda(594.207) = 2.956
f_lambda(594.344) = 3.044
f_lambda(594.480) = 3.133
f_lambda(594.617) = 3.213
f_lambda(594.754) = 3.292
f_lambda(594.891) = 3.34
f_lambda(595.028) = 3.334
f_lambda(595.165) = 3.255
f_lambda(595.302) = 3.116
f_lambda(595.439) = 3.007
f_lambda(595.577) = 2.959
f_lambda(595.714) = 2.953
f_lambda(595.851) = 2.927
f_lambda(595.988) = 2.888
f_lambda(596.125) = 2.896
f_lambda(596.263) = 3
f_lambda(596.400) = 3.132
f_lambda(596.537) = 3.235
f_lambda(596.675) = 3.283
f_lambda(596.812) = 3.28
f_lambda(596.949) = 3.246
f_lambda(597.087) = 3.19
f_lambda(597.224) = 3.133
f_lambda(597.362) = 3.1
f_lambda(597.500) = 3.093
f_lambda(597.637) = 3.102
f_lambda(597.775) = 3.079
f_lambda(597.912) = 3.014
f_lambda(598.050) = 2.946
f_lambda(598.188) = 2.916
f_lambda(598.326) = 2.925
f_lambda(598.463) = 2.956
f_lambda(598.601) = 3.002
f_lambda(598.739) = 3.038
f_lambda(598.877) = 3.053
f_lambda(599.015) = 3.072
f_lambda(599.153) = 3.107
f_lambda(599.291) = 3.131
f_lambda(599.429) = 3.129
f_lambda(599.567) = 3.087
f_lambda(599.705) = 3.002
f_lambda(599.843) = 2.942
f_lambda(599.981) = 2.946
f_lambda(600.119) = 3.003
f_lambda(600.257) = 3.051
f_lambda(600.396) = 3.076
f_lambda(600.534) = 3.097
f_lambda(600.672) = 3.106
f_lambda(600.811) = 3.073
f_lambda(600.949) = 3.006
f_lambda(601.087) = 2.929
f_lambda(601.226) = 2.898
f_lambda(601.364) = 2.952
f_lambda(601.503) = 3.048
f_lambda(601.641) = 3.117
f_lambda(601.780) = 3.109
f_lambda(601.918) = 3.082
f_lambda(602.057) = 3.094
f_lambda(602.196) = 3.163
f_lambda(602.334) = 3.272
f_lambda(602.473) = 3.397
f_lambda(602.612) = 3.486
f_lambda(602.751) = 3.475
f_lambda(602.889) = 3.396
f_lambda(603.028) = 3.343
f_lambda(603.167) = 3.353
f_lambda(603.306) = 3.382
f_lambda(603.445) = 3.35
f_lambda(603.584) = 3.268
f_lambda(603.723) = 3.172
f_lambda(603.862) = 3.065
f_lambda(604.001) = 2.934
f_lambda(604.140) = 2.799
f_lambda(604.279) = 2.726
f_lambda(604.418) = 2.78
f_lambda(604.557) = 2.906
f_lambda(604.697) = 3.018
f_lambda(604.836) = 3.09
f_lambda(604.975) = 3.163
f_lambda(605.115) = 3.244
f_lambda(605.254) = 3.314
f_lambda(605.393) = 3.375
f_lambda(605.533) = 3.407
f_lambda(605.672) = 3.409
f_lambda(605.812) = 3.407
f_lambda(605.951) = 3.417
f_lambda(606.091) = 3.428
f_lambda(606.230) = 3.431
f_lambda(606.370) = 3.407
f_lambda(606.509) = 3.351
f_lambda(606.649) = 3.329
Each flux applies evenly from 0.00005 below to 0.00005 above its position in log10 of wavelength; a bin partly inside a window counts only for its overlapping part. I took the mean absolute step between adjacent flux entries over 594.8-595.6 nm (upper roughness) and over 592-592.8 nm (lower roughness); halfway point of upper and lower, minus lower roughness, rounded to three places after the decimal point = 0.009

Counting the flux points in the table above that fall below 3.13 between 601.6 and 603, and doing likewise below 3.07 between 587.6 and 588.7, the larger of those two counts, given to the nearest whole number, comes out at 4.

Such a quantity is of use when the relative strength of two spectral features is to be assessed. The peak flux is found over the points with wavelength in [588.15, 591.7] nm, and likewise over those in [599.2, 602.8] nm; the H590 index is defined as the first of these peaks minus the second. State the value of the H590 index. 0.10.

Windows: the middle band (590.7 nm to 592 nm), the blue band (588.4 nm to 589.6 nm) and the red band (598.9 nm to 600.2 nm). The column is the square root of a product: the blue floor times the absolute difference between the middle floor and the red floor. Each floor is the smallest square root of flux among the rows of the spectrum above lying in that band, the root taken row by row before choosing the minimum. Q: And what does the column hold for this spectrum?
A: 0.249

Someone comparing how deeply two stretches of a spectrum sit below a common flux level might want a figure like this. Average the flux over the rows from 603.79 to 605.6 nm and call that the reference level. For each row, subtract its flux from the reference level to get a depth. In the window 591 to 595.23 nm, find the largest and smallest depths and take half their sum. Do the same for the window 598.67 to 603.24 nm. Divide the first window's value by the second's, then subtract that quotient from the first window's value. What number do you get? -1.1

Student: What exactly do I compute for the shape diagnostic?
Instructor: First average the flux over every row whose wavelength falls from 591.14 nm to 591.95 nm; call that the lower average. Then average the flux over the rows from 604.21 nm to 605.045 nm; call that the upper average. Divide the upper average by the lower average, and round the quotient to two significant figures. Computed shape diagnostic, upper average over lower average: 0.88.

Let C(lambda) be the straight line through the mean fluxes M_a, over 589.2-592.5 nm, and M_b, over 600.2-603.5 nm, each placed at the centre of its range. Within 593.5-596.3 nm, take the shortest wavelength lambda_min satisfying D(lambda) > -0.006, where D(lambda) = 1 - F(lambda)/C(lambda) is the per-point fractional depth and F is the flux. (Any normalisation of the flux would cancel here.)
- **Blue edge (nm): 593.523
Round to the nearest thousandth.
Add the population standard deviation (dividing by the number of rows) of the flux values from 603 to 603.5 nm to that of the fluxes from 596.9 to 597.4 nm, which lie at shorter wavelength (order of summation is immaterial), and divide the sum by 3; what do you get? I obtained 0.024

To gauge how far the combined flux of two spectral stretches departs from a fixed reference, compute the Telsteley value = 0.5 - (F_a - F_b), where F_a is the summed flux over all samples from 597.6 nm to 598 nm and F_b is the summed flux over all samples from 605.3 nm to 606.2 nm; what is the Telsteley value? 12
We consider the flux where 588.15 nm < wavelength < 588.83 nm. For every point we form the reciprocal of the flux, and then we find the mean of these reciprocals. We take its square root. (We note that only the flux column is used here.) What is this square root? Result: 0.559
